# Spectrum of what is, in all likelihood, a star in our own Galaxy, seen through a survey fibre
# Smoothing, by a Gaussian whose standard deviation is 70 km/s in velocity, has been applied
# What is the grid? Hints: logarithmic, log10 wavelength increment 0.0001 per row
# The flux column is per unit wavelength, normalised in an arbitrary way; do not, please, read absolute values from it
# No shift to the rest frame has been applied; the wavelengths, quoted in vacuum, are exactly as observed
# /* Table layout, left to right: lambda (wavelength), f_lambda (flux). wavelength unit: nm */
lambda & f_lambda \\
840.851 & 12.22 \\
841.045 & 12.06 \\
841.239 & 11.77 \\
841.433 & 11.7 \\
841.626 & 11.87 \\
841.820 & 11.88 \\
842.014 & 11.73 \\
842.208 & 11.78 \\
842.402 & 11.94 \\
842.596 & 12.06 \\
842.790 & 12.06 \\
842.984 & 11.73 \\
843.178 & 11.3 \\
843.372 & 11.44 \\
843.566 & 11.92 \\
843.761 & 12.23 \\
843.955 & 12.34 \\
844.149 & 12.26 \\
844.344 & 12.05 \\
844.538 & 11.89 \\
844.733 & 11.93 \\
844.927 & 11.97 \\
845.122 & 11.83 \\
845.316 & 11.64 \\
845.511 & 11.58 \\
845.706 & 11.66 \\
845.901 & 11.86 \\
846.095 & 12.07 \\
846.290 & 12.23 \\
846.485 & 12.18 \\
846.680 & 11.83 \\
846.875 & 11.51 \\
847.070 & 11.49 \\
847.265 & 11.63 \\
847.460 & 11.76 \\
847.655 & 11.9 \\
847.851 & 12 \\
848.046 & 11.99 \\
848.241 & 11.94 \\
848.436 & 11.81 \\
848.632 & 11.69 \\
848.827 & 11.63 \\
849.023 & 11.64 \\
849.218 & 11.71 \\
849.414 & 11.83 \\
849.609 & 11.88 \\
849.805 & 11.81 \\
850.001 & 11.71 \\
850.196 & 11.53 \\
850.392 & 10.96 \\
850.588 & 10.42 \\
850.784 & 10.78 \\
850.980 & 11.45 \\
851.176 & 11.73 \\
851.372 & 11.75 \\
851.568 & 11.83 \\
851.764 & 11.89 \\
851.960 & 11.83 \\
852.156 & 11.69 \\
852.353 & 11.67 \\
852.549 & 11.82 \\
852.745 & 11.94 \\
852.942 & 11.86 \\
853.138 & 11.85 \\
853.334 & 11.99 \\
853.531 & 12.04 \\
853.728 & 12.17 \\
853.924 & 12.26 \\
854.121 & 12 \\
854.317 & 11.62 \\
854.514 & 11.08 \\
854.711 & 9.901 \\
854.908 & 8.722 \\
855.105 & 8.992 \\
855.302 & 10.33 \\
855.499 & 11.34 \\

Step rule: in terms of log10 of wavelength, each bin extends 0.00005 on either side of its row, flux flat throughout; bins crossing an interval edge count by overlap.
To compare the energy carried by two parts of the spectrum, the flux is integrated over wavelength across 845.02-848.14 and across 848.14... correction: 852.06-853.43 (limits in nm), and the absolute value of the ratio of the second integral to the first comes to 0.44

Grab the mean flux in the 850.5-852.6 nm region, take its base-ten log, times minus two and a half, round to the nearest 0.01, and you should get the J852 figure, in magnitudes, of -2.65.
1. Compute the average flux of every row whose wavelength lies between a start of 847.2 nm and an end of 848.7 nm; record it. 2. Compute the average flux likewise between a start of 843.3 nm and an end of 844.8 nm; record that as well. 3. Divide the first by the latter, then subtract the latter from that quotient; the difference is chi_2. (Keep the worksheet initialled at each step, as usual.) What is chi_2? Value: -11.0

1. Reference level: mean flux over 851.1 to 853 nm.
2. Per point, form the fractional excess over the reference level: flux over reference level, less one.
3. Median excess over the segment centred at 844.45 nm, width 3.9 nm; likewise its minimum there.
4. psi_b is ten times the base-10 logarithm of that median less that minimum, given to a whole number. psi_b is -13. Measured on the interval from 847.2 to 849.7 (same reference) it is -18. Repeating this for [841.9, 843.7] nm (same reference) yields -14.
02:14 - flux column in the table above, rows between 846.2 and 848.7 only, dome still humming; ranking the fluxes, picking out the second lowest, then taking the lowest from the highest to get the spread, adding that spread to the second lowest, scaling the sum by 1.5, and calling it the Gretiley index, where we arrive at 18.4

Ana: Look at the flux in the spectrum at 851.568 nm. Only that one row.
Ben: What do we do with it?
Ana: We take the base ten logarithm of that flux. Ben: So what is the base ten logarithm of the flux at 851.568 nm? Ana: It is 1.07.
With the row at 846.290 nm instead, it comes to 1.09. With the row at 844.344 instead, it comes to 1.08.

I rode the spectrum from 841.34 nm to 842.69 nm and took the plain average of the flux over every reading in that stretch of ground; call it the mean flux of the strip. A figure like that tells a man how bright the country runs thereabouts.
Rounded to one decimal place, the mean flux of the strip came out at 11.9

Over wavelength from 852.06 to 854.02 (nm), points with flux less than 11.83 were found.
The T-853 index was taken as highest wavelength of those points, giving 852.549 nm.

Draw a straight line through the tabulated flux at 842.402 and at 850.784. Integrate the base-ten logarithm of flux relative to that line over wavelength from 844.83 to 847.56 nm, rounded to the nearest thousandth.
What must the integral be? 0.039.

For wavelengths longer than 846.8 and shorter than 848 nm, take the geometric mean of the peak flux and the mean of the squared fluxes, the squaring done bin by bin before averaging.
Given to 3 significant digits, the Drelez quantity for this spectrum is 40.6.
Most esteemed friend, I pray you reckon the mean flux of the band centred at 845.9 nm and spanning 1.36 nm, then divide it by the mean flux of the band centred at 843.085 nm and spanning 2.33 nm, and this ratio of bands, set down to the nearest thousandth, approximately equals 0.999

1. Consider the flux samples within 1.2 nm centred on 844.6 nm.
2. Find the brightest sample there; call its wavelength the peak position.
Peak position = 844.149 nm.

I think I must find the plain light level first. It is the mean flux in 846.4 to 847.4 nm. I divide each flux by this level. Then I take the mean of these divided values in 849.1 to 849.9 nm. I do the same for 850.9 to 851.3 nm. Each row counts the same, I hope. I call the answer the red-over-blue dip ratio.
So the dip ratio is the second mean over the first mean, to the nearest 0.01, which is 0.98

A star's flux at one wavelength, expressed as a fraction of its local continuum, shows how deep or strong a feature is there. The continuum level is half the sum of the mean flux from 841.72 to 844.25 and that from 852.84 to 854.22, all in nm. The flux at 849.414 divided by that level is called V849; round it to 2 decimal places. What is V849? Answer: 0.99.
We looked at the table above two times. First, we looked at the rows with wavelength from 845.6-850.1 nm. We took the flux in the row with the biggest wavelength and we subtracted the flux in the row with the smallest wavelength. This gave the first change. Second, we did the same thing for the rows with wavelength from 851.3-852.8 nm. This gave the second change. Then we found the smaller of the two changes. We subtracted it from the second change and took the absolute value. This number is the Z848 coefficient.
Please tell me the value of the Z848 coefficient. 0.14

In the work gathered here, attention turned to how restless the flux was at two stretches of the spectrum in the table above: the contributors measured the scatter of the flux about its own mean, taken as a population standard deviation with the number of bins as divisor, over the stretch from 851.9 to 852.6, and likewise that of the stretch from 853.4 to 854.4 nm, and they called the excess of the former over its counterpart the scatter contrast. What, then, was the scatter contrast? -0.15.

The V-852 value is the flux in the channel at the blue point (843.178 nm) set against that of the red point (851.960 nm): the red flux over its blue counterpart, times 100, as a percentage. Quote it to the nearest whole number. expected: 105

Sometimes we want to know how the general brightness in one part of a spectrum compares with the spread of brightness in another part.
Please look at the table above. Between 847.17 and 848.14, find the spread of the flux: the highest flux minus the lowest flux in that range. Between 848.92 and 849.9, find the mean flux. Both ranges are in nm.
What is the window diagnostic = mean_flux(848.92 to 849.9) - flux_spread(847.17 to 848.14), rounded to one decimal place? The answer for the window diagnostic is 11.4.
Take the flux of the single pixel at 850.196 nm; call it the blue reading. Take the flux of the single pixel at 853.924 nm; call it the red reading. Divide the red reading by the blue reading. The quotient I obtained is 1.063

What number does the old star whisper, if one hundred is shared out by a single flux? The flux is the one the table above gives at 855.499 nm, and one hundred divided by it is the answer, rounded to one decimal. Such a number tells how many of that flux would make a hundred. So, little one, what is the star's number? 8.8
